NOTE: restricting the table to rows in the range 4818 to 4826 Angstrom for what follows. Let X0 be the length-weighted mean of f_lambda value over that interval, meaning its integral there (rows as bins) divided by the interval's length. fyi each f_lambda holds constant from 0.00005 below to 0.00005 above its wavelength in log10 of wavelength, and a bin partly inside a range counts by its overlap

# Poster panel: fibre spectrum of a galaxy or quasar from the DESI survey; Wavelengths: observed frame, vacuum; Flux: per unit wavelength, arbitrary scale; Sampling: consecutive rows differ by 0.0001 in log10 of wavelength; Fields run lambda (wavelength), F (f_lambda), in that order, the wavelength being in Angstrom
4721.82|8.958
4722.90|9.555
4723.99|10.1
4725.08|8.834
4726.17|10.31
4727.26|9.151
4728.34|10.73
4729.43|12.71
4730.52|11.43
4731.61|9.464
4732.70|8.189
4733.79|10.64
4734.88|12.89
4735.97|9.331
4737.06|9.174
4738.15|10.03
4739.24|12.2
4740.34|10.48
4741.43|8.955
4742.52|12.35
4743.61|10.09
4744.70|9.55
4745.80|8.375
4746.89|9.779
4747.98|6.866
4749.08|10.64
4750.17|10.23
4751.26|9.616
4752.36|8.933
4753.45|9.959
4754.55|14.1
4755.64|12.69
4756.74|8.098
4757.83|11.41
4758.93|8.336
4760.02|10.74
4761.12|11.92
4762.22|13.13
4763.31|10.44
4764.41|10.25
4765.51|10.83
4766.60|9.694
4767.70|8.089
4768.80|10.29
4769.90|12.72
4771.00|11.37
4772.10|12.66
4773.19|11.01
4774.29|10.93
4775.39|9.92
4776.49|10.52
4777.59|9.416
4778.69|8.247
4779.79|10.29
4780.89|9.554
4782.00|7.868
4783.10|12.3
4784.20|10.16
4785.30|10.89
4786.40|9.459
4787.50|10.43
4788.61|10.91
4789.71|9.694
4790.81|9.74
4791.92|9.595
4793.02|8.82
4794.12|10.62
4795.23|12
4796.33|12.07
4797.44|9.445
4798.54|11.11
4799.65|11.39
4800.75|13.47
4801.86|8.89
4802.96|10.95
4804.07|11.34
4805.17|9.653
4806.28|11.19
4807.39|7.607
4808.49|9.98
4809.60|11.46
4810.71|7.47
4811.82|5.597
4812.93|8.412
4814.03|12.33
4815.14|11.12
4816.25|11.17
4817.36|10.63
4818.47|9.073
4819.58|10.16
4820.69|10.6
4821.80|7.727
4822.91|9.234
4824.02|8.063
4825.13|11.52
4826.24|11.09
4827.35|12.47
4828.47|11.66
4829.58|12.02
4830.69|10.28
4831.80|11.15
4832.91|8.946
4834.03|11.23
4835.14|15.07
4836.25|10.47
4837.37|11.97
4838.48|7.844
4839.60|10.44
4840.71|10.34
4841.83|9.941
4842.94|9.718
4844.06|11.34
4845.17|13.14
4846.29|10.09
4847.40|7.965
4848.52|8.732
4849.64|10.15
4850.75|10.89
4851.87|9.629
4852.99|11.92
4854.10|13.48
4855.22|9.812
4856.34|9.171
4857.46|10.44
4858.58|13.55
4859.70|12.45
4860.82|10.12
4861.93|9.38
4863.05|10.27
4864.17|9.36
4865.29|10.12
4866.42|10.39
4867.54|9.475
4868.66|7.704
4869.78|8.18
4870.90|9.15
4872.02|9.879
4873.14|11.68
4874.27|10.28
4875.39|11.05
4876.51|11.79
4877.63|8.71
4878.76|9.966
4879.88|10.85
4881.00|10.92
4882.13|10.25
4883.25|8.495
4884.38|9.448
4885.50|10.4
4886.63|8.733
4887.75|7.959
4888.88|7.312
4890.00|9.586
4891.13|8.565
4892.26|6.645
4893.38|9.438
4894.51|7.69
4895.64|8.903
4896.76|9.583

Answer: 9.6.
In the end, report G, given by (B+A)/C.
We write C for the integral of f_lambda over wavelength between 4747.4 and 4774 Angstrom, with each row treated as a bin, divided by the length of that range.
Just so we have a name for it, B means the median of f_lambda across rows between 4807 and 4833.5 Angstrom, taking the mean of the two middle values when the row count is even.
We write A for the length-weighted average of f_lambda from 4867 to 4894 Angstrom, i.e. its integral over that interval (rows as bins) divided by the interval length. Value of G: 1.877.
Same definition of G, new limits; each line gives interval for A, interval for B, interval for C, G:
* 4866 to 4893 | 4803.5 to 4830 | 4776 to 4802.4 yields 1.953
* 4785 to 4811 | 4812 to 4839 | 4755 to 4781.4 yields 2.014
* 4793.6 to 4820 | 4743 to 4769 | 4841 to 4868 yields 1.952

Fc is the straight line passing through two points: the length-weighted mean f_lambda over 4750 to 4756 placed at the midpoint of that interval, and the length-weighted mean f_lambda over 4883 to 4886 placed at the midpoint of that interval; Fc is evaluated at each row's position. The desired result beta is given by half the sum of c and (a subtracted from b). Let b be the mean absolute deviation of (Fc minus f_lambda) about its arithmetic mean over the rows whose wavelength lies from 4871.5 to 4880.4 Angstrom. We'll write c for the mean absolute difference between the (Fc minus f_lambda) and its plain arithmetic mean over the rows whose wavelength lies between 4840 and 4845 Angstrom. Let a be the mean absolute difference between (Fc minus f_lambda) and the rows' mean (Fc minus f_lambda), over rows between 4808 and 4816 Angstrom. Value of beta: -0.3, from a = 2.0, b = 0.82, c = 0.5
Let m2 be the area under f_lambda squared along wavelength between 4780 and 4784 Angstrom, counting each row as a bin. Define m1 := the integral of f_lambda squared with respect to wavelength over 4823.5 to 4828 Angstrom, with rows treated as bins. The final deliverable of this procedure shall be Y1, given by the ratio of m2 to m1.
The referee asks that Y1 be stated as 0.8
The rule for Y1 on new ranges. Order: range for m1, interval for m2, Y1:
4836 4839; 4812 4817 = 1.8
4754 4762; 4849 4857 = 0.9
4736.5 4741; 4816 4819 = 0.6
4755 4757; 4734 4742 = 3.6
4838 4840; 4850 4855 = 3.9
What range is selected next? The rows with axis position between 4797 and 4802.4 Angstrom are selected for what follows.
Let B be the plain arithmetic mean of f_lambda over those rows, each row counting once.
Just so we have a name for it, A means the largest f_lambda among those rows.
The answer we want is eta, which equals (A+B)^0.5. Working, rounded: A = 13.47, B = 10.9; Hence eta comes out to 4.93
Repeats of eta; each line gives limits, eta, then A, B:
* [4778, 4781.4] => 4.43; 10.29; 9.4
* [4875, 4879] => 4.71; 11.79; 10.4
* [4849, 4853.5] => 4.75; 11.92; 10.6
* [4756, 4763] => 4.87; 13.13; 10.6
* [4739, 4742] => 4.77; 12.2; 10.5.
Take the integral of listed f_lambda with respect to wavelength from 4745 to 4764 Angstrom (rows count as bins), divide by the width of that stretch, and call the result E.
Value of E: 10.3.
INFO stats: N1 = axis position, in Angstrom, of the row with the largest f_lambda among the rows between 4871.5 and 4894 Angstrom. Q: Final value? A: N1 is 4876.51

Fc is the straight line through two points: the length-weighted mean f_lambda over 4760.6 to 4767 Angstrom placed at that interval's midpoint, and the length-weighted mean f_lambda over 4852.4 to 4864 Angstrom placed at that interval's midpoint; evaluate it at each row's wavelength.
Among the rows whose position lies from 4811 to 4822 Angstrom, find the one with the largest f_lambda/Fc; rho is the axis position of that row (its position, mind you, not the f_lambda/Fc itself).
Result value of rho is 4814.03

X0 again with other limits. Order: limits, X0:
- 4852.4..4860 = 11.5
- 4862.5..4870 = 9.4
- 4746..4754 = 9.4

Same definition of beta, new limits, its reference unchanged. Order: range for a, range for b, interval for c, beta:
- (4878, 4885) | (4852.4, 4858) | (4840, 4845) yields 0.6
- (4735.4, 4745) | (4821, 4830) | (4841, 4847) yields 0.9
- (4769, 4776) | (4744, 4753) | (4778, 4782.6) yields 0.5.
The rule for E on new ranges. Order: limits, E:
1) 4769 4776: 11.4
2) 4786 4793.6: 9.8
